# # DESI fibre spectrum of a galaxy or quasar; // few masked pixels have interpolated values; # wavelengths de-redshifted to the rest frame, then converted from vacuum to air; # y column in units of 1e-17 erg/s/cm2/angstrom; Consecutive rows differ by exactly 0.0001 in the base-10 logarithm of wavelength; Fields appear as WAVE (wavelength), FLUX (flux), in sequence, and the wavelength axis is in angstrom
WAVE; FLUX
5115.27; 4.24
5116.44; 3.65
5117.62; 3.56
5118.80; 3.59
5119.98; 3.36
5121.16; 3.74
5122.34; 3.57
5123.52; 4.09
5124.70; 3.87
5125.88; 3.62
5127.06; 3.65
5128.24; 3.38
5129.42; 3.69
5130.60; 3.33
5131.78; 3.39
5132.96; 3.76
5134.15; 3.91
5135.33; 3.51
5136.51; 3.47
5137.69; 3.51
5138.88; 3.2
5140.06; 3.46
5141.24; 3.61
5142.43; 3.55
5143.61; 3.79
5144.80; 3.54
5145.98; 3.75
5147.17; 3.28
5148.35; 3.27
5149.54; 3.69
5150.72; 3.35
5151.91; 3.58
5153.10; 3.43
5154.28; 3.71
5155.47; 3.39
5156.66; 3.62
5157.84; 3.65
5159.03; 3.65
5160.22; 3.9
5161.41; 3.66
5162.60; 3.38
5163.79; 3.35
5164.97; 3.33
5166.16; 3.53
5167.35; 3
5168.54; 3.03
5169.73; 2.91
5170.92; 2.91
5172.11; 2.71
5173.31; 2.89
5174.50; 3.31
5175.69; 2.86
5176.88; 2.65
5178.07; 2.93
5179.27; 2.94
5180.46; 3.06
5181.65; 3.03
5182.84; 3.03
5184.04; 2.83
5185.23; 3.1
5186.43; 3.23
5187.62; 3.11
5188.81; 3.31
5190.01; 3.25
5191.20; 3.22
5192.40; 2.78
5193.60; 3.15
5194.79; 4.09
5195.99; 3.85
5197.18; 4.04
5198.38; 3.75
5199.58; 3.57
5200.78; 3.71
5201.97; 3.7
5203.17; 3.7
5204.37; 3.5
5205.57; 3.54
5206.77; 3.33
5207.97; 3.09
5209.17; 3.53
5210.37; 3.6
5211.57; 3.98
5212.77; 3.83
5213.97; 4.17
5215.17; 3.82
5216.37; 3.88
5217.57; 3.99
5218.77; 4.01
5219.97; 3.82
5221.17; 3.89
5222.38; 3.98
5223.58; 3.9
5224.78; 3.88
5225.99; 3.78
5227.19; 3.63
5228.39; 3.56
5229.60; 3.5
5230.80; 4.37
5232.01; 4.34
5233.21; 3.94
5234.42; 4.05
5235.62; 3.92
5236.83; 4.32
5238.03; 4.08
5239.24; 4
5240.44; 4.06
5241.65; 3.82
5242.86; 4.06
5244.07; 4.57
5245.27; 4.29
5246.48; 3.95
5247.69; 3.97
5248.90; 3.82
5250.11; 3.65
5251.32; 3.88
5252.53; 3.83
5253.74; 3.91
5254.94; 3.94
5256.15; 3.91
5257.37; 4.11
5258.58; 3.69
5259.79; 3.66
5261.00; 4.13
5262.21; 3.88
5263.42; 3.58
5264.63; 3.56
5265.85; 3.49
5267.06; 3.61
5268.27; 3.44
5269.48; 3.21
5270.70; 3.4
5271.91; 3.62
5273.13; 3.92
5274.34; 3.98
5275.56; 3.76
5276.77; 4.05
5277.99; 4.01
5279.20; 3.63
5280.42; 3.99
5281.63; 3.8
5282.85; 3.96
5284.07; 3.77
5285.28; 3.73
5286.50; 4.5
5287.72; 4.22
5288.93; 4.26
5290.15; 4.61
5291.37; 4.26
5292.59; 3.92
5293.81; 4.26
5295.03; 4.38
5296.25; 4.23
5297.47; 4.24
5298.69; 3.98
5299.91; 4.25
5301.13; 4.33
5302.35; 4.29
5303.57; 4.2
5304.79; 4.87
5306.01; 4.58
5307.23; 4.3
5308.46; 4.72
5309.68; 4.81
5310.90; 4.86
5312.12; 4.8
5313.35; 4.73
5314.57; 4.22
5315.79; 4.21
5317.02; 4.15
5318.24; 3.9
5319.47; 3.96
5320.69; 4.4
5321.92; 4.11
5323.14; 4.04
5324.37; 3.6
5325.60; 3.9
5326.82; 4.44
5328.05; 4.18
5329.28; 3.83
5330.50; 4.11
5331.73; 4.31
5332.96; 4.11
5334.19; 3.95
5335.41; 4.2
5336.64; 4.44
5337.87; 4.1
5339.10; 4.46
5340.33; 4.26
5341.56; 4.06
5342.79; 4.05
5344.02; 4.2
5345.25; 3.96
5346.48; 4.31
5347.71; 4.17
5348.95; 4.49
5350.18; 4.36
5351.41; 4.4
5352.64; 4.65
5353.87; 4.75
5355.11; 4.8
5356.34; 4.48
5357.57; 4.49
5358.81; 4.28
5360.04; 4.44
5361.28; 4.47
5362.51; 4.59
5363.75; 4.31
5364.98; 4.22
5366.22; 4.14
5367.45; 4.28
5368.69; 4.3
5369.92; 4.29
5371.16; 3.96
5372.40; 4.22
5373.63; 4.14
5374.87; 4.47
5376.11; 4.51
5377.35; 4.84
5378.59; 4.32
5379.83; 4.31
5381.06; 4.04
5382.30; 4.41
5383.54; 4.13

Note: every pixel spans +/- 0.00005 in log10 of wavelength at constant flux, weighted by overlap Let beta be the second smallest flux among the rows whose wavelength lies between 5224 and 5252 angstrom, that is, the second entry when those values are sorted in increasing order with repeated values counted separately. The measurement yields 3.56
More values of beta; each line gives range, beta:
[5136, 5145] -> 3.46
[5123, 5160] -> 3.27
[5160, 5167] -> 3.35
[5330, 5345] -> 4.05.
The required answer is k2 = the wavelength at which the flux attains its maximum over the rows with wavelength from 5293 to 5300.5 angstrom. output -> 5295.03 angstrom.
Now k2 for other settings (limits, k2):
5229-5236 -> 5230.80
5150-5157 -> 5154.28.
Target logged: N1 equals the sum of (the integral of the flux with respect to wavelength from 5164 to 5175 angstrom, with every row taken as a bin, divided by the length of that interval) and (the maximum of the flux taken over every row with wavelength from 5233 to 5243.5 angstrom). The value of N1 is 7.40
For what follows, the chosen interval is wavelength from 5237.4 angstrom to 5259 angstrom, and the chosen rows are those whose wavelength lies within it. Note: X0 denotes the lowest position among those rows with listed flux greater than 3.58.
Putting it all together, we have 5238.03 angstrom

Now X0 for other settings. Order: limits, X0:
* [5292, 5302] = 5292.59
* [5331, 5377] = 5331.73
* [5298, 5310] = 5298.69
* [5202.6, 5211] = 5203.17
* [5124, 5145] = 5124.70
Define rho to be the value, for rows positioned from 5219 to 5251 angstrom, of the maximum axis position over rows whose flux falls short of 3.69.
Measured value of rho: 5250.11 angstrom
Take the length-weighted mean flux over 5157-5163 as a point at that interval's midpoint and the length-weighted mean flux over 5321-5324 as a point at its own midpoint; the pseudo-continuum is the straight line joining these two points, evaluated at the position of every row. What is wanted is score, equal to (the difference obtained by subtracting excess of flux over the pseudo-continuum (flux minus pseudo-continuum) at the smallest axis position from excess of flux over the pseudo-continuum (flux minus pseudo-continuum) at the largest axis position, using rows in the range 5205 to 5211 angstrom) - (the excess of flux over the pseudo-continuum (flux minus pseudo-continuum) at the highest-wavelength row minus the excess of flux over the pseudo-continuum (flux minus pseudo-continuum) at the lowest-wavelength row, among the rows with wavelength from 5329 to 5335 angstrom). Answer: -0.06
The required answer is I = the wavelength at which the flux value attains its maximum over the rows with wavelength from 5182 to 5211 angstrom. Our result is 5194.79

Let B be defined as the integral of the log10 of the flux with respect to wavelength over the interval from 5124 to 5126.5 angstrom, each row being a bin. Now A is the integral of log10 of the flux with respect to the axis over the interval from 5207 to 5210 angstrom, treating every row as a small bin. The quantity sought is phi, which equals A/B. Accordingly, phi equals 1.1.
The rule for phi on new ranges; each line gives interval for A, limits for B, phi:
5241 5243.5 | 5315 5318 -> 0.8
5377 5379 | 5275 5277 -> 1.1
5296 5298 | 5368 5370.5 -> 0.8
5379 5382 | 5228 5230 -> 1.7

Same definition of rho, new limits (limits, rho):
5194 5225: 5210.37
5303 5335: 5324.37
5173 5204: 5199.58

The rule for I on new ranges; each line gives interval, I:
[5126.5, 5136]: 5134.15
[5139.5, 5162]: 5160.22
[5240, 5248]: 5244.07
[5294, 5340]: 5304.79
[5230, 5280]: 5244.07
